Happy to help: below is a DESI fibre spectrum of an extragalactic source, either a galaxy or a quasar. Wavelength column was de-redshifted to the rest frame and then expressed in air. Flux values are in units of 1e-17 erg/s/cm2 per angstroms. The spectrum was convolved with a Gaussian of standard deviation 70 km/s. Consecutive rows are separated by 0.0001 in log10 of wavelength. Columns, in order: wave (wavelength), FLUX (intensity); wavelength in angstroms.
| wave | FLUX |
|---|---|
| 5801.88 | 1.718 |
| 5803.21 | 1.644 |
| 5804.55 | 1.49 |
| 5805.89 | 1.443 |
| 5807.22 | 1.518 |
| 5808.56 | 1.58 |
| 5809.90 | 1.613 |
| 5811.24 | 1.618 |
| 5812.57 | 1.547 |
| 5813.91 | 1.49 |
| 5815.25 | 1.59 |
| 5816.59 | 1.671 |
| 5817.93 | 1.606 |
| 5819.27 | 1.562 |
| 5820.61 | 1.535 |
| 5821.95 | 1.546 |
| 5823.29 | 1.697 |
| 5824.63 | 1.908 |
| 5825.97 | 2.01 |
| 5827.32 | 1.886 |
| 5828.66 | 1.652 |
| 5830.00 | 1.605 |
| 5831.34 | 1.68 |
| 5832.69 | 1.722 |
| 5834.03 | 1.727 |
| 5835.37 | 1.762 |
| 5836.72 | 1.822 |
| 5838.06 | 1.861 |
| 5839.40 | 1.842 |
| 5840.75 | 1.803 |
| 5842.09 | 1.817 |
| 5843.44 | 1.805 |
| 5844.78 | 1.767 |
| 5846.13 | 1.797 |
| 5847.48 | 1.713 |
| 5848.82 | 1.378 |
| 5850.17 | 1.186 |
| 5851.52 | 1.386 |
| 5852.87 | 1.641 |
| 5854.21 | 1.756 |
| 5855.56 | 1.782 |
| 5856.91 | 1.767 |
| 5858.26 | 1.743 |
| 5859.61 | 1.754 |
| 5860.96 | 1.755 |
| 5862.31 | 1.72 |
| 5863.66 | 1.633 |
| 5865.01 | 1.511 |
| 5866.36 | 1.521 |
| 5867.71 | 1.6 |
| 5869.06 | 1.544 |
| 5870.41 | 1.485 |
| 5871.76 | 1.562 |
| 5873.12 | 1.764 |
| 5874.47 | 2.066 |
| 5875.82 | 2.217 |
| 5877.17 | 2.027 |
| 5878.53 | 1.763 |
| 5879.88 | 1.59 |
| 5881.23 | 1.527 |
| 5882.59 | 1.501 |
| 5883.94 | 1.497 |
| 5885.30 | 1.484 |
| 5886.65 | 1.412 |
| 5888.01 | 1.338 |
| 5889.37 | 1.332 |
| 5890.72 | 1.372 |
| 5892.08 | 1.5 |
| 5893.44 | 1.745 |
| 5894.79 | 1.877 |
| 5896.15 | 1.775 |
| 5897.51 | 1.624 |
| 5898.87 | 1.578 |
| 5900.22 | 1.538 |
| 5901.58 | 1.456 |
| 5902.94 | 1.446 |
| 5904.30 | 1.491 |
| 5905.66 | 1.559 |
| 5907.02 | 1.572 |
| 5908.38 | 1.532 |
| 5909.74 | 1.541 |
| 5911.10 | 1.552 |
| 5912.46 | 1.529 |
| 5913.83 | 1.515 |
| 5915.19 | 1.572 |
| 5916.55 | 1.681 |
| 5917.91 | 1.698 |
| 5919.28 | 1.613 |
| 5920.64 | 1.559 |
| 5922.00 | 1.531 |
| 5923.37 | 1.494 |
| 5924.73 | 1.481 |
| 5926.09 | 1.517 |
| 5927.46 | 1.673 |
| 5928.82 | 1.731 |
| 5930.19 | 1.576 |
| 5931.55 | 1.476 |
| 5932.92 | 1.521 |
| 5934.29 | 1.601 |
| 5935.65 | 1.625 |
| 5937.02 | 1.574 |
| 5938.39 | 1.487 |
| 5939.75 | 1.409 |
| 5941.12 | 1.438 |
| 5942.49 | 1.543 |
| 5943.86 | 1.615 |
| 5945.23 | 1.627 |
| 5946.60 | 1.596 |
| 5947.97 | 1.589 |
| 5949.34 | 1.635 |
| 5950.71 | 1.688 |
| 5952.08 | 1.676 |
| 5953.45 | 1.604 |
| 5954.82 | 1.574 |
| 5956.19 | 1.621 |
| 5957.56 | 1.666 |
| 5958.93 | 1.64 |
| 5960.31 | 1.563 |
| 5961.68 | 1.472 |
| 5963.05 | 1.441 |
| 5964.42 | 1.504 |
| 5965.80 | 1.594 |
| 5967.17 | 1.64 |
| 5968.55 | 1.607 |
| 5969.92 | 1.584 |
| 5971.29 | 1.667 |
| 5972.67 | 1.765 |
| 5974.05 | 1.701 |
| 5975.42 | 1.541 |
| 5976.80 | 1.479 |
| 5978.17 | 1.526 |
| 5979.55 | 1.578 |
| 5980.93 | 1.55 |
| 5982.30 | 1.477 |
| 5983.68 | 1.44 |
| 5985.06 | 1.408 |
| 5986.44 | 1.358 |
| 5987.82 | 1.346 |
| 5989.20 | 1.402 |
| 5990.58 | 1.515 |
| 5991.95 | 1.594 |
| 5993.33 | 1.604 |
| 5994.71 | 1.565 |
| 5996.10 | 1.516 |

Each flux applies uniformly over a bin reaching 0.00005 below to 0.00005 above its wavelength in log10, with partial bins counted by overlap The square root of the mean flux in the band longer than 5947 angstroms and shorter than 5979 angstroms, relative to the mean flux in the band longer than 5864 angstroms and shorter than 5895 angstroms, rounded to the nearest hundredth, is 0.78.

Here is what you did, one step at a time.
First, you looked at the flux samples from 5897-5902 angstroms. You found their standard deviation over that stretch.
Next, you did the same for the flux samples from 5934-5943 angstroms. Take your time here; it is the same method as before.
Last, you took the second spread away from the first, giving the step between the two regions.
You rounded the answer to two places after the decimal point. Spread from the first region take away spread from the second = -0.01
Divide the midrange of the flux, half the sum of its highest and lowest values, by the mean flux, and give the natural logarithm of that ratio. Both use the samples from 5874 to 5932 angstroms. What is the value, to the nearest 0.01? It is 0.11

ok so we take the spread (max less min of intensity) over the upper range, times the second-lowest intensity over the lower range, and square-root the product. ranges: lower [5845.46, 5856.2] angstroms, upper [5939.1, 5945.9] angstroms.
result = 0.55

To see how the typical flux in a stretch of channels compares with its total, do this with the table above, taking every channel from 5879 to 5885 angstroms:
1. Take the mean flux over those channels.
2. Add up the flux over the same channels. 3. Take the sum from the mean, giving -4.6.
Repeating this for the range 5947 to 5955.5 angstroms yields -8.1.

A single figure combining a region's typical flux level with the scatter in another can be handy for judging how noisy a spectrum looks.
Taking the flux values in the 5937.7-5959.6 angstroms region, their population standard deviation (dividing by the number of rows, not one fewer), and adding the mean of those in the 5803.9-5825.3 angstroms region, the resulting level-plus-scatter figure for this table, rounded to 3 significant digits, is 1.67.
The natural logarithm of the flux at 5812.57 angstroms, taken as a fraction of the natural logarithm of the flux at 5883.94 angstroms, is 1.08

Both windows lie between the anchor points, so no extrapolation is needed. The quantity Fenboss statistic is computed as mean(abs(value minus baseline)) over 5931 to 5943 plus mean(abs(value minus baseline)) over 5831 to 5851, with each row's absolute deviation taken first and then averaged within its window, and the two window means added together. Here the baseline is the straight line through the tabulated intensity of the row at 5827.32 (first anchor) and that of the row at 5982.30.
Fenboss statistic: 0.22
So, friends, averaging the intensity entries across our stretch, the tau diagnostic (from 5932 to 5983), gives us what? 1.58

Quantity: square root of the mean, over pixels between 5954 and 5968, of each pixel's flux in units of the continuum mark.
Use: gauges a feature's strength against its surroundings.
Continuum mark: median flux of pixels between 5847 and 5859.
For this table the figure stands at 0.958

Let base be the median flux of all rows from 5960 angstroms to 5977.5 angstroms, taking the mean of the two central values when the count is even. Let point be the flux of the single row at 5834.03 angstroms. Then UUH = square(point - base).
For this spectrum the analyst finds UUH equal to 0.020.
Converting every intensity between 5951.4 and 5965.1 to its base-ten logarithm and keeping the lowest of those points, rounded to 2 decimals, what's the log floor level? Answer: 0.16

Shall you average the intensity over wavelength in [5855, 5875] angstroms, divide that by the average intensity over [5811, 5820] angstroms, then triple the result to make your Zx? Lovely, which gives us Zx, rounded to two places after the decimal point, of 3.18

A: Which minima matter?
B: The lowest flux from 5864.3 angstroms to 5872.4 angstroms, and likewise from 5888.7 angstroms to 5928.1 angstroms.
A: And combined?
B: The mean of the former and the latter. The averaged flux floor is 1.41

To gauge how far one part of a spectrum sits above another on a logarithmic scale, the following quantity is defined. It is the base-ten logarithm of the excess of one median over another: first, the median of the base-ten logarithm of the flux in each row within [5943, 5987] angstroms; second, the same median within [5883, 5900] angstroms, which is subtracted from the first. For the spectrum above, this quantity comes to -1.58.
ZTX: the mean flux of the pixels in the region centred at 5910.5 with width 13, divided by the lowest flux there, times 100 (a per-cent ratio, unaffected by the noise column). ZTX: 104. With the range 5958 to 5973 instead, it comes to 110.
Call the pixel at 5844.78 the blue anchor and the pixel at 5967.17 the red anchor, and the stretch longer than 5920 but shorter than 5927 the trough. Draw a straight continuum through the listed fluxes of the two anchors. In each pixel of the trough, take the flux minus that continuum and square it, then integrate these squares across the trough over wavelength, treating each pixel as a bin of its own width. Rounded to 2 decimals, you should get 0.20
